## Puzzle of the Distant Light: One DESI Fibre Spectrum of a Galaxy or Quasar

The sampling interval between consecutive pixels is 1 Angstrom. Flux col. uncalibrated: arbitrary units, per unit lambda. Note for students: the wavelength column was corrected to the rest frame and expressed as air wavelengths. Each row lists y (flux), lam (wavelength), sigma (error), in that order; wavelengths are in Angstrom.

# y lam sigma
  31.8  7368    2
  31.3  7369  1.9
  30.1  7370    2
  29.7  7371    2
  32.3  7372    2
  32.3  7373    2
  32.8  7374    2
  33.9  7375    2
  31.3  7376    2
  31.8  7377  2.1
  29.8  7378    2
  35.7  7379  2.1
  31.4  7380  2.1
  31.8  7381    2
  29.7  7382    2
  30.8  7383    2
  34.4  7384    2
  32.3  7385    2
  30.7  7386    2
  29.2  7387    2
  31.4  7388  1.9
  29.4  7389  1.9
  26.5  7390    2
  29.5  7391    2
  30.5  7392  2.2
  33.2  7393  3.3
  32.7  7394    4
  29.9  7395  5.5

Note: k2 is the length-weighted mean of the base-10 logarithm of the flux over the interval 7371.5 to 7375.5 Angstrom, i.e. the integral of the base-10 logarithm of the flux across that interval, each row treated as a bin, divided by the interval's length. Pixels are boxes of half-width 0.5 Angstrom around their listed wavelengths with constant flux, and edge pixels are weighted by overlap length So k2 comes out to 1.52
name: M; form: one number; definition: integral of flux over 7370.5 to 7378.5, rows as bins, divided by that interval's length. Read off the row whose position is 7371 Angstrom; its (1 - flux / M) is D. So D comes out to 0.064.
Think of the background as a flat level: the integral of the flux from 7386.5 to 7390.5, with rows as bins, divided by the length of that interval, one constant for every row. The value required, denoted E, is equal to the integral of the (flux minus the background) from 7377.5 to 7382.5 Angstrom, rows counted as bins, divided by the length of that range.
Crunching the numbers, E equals 2.6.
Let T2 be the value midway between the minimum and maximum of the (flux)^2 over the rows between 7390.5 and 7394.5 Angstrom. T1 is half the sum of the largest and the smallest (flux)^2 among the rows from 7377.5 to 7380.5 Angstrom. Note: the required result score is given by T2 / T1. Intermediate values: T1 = 1081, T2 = 986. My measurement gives 0.91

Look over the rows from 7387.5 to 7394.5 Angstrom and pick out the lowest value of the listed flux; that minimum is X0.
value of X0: 26.5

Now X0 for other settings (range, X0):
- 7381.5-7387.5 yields 29.2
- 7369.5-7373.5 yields 29.7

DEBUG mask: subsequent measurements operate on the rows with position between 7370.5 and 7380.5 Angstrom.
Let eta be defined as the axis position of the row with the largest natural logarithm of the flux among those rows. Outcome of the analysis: 7379 Angstrom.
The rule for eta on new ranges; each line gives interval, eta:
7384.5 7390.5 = 7385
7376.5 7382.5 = 7379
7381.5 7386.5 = 7384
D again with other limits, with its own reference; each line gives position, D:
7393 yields -0.046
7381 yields -0.002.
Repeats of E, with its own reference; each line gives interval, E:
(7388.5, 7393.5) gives 0.7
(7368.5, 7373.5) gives 2.0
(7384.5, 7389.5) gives 1.5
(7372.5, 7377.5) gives 3.3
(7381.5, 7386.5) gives 2.5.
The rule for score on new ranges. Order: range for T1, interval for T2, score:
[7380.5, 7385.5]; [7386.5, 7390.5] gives 0.82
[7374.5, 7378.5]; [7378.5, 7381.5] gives 1.11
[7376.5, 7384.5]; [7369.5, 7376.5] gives 0.94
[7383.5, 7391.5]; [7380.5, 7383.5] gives 1.00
